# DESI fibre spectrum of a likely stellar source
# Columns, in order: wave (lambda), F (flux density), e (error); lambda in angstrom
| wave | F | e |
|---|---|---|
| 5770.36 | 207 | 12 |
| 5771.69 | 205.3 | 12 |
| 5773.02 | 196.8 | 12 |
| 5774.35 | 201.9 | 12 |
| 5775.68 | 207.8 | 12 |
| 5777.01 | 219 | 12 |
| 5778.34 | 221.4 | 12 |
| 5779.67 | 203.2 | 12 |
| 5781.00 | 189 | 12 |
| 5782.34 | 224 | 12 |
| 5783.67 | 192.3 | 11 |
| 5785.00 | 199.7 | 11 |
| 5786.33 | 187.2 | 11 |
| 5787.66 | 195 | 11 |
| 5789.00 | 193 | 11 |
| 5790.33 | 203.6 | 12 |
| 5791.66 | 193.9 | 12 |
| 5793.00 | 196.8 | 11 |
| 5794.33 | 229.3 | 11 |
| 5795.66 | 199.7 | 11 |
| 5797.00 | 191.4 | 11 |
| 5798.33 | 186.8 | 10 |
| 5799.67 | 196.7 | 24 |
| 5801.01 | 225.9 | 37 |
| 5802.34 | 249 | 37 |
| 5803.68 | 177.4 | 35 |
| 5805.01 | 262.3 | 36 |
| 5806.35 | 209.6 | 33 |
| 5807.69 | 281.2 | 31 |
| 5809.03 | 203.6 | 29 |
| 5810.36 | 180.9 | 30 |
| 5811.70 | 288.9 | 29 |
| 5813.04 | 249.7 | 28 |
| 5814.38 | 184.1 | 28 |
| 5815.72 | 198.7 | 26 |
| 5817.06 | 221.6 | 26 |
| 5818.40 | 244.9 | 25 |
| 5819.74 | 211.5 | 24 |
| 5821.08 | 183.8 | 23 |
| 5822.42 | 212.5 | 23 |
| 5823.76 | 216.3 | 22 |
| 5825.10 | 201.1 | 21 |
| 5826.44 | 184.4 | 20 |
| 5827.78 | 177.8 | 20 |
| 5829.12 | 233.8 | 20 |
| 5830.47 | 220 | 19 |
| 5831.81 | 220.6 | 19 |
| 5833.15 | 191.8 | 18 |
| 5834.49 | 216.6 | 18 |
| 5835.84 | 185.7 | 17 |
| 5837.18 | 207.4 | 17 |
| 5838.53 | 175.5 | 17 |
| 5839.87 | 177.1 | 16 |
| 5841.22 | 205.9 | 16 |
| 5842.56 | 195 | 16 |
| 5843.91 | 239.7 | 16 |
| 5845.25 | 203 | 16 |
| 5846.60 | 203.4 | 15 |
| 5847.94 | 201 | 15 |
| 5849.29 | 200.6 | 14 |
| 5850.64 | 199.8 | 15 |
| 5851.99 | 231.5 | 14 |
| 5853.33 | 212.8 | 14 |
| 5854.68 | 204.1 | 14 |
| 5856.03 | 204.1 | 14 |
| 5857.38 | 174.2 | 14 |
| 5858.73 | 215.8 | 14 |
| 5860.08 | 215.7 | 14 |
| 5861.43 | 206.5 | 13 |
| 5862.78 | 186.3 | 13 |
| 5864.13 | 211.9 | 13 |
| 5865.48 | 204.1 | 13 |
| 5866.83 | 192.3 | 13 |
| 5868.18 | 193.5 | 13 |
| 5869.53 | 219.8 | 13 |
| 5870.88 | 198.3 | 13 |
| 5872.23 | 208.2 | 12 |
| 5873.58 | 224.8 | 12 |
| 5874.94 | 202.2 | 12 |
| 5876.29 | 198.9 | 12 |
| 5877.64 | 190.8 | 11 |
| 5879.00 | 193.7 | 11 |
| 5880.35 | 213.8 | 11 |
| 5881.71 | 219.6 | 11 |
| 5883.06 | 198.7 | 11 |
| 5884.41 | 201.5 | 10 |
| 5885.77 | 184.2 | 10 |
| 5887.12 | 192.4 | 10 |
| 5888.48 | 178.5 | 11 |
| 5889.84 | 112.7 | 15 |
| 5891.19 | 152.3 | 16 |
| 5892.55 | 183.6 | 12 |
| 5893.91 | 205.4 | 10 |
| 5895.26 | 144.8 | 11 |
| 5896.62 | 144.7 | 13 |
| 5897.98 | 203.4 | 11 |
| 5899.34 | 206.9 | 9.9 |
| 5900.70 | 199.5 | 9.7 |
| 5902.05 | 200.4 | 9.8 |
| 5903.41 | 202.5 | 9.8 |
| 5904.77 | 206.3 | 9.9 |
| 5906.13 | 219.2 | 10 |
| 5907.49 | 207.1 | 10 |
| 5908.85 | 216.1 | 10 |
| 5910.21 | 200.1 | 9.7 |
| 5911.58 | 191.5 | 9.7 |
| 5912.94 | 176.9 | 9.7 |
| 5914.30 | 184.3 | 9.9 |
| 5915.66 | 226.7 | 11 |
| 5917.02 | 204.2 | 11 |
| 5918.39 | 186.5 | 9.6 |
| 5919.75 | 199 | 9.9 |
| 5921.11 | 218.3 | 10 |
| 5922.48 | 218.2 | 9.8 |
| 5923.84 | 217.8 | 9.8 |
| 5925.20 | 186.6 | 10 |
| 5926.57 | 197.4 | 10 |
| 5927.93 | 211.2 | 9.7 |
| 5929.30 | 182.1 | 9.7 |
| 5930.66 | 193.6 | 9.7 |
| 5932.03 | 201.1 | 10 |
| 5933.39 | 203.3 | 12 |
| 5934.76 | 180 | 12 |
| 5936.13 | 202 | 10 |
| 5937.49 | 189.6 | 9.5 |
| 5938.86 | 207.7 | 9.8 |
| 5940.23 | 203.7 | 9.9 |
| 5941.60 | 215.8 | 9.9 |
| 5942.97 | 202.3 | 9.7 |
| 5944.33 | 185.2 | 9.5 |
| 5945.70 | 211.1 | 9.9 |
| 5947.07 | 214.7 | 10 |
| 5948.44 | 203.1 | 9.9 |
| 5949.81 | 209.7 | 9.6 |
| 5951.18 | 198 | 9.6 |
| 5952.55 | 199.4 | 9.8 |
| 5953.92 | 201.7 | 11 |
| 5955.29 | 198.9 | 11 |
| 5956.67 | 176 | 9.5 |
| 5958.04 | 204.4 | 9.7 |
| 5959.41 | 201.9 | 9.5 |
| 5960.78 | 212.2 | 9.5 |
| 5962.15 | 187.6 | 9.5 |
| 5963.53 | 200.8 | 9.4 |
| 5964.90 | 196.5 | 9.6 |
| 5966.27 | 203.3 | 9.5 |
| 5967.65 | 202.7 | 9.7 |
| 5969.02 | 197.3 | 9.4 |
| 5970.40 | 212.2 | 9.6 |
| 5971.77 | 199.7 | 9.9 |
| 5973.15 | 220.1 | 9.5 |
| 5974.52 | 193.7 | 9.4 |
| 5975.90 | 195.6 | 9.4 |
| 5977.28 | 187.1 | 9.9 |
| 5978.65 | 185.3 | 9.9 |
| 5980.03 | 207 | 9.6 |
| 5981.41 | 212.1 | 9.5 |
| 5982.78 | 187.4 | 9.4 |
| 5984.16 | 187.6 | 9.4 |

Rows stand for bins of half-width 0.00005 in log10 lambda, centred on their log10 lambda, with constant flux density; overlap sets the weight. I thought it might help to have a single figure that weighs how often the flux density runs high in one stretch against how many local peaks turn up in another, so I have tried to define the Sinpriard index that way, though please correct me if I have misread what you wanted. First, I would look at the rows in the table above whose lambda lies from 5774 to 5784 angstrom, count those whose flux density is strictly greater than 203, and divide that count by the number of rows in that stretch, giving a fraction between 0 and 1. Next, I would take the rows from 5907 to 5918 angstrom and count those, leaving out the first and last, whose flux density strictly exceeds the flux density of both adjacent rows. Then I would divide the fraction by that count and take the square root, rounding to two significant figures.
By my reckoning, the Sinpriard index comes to 0.56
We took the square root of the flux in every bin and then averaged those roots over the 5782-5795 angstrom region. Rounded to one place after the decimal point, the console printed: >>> 14.2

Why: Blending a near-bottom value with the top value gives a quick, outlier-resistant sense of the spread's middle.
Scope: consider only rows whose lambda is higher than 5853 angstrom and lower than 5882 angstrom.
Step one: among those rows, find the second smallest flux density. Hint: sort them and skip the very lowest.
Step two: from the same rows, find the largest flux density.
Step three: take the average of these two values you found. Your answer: 206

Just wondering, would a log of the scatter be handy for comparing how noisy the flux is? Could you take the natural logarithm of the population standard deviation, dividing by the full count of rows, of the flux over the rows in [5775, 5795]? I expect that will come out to 2.6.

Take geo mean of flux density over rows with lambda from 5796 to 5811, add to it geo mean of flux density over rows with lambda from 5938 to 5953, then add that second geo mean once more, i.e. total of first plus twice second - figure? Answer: 621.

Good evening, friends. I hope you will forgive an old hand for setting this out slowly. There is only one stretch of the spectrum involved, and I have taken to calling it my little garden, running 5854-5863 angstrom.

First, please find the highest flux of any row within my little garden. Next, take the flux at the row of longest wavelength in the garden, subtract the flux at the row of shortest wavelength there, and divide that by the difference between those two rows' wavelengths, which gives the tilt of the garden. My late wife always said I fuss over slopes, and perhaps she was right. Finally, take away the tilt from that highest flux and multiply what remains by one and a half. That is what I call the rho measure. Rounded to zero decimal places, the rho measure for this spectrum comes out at 327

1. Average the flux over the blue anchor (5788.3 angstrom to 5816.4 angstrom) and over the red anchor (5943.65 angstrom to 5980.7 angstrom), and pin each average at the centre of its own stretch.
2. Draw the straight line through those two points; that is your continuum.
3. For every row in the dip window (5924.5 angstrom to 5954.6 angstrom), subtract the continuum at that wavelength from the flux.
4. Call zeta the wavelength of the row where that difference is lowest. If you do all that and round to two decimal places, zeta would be 5934.76 angstrom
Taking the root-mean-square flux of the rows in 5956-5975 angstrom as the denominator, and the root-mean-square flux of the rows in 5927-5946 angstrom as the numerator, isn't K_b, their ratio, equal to 0.99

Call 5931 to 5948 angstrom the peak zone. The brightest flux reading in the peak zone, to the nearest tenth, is 215.8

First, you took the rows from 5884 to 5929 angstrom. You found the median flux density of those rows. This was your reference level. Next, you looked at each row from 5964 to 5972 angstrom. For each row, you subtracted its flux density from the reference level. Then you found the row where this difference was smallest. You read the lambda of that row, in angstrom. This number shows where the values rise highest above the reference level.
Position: 5970.40 angstrom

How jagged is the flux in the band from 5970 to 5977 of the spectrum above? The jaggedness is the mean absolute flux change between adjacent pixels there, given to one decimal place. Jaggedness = 15.3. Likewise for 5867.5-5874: 18.6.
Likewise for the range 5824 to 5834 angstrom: 20.4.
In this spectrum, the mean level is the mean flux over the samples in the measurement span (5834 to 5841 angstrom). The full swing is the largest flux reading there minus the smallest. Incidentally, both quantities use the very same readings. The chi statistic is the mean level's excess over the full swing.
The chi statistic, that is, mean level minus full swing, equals 151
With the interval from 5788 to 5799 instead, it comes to 157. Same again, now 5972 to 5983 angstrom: 164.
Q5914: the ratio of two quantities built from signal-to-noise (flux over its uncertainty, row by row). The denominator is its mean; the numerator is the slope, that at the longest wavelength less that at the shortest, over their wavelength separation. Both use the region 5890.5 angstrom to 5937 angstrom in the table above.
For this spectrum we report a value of 0.012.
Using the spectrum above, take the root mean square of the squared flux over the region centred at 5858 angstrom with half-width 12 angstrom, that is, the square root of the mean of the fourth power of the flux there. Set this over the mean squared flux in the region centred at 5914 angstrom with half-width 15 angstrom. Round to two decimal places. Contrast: 1.02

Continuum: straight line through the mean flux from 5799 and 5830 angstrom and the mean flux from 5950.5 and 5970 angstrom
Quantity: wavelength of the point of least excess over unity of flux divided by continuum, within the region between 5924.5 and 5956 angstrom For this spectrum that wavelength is 5934.76 angstrom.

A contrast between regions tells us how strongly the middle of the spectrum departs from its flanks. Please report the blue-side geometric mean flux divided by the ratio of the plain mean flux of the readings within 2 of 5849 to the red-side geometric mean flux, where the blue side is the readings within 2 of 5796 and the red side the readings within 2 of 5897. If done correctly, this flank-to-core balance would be 167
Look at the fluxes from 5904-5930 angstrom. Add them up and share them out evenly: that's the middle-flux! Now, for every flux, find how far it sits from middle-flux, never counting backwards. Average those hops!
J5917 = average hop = 12.5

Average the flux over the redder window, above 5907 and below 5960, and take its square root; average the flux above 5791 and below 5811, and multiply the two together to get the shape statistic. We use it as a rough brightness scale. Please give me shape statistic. 3008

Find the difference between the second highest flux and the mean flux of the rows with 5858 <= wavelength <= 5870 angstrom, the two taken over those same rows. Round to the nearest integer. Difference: 11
